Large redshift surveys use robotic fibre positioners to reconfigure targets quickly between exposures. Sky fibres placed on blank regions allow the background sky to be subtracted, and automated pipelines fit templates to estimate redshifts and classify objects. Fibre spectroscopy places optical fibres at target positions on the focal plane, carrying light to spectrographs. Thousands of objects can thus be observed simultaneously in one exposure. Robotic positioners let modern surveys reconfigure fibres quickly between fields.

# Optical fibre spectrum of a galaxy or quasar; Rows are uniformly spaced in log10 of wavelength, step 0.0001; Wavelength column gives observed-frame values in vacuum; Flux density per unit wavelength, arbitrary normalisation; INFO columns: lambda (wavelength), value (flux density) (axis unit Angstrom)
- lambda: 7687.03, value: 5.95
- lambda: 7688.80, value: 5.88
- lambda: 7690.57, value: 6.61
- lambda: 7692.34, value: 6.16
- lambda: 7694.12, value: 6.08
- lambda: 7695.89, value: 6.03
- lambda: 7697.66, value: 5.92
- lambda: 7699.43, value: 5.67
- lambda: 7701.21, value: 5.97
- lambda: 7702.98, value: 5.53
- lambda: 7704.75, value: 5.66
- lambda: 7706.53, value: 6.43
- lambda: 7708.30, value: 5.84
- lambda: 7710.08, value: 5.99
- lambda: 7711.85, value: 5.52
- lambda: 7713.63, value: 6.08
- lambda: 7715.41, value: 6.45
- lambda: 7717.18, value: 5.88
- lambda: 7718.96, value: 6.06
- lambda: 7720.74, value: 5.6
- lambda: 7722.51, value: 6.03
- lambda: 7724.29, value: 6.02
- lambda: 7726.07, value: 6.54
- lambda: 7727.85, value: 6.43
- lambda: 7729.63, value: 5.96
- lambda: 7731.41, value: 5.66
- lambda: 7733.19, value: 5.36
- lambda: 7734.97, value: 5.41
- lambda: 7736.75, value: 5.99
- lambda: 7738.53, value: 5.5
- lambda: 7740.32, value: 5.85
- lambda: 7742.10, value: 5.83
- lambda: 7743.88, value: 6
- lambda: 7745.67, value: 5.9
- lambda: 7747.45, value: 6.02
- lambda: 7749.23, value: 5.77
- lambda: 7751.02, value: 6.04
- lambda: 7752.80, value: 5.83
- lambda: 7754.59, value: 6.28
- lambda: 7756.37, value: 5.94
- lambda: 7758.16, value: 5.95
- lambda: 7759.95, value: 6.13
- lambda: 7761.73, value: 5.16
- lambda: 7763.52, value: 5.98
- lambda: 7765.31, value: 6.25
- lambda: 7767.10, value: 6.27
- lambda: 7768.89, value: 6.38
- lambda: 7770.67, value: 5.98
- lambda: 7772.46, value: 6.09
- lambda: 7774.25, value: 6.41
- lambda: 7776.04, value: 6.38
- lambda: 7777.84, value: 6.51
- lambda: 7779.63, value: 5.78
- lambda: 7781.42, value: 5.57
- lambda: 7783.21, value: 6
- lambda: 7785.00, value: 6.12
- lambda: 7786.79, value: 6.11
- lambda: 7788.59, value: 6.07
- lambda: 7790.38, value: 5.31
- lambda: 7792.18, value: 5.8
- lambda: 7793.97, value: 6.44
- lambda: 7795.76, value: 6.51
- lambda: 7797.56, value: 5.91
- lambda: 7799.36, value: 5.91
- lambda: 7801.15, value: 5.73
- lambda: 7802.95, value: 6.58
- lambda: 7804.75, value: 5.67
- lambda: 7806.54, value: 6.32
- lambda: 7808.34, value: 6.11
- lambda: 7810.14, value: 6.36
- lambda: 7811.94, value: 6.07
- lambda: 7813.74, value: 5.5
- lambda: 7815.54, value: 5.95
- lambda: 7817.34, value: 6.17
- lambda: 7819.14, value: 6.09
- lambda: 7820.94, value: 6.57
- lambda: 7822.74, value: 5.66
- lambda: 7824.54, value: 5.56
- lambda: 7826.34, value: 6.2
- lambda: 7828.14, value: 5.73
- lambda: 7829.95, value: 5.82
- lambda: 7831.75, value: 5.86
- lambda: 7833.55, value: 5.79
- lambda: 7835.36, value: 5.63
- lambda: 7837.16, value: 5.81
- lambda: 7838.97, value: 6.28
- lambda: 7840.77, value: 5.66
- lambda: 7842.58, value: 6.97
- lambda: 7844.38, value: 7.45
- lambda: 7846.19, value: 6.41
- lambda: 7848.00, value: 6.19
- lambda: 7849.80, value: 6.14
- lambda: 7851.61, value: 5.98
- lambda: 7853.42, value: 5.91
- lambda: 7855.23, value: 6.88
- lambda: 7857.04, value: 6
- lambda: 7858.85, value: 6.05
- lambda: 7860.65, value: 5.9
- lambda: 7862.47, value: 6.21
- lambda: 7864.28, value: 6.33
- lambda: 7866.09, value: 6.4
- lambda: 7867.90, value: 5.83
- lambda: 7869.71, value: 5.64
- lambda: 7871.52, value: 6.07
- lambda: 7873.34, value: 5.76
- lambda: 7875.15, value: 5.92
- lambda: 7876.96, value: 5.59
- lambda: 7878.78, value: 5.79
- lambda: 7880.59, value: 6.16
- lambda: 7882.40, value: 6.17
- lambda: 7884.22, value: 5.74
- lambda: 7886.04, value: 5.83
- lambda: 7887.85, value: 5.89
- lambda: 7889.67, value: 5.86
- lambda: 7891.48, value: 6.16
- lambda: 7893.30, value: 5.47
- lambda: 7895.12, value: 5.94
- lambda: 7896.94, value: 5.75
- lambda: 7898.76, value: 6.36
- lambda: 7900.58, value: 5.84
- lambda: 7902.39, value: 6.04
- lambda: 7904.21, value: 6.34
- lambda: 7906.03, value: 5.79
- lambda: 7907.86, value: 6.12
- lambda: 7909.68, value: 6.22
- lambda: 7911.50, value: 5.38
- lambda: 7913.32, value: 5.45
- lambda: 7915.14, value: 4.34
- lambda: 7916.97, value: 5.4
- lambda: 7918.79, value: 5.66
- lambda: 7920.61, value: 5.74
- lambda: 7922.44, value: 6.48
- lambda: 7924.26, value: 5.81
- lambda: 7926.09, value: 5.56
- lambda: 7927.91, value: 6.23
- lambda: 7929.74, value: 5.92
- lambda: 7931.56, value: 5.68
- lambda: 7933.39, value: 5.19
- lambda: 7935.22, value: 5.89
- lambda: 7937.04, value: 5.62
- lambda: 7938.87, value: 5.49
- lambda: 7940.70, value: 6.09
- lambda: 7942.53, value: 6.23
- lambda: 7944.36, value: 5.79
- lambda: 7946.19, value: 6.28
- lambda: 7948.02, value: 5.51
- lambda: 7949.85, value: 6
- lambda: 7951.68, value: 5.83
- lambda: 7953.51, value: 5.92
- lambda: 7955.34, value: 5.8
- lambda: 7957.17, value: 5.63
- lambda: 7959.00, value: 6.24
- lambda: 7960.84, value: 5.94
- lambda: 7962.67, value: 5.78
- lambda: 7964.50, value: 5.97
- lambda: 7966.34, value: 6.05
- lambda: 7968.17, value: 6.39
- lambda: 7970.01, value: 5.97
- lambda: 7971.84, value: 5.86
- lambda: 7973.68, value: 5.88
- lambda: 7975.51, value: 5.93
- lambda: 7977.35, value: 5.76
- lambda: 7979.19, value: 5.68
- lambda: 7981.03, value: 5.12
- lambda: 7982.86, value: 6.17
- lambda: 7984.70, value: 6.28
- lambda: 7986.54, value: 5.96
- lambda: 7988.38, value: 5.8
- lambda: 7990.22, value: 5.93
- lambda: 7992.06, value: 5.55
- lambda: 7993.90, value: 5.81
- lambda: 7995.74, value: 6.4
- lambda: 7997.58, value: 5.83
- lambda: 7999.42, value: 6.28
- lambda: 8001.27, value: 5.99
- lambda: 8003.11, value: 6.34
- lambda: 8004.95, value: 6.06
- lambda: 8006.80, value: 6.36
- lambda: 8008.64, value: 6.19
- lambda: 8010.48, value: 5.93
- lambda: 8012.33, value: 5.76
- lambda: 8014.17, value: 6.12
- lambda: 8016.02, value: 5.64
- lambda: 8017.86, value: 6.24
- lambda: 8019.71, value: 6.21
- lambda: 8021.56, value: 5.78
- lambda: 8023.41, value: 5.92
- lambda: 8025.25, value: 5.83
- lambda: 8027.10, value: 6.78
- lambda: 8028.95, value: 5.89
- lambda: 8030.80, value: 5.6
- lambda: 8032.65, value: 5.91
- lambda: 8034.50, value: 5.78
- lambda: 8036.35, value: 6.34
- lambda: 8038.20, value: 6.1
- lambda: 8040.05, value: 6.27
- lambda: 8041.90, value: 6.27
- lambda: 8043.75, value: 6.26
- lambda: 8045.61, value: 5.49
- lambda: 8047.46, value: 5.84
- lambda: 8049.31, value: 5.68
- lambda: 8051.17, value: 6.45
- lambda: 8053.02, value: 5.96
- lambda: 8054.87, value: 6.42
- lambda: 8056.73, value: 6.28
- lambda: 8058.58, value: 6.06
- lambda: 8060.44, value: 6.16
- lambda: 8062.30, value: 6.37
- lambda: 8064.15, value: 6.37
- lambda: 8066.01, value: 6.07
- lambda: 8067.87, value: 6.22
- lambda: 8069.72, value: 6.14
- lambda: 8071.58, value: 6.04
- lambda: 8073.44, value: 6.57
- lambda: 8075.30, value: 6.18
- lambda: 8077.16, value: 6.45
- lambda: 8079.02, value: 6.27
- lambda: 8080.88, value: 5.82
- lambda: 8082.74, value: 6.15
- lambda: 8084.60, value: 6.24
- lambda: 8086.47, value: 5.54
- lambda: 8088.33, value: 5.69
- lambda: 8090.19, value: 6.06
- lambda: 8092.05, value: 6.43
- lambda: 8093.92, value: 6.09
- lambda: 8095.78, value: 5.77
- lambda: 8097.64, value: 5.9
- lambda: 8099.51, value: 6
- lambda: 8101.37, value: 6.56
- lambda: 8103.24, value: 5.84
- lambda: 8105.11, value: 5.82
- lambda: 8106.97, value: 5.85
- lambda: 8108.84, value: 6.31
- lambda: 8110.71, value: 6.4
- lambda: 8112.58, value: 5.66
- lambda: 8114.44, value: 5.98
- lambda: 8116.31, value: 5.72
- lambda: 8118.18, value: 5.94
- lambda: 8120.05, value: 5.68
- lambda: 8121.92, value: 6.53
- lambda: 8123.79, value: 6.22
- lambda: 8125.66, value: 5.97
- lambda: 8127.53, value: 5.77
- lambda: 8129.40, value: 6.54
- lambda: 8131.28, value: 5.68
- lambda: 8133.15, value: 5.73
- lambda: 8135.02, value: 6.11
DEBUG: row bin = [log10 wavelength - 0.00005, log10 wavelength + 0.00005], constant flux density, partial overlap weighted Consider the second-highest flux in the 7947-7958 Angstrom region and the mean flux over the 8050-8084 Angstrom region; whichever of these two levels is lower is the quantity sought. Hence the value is 5.92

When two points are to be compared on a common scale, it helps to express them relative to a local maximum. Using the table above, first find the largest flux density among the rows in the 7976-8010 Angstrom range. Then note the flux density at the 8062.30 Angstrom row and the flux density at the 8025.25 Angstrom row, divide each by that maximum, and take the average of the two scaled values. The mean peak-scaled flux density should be 0.95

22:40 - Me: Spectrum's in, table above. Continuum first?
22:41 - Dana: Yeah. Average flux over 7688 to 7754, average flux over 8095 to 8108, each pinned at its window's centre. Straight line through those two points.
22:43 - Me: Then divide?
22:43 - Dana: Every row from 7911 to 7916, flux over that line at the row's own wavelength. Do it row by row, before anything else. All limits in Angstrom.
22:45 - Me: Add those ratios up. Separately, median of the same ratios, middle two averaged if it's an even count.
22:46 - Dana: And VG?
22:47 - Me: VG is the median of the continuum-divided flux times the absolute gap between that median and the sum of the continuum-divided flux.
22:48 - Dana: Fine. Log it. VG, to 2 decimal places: 1.49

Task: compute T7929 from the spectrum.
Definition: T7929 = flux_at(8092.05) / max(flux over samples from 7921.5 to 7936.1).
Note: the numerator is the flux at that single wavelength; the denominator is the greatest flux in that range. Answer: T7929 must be 0.992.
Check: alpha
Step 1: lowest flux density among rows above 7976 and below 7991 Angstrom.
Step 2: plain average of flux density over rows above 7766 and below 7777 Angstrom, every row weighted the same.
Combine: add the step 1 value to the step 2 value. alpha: 11.4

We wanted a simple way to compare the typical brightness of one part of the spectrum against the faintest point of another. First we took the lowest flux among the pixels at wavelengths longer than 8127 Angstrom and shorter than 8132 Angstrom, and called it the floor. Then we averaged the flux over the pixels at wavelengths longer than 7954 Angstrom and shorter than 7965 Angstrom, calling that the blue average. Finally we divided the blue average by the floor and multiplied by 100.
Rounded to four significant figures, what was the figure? 103.8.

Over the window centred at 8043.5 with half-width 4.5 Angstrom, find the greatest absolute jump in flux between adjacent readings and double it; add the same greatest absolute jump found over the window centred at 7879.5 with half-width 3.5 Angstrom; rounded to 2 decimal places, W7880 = 1.91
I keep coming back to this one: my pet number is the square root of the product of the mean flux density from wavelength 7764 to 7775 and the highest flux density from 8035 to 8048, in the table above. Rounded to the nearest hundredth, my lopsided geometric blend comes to 6.28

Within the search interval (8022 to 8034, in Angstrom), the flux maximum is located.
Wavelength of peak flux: 8027.10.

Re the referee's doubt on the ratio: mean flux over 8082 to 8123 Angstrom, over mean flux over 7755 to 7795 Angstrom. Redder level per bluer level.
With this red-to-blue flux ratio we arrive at 1.00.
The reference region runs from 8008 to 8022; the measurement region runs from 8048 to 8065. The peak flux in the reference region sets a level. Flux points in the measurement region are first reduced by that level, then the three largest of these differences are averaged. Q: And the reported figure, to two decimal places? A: 0.17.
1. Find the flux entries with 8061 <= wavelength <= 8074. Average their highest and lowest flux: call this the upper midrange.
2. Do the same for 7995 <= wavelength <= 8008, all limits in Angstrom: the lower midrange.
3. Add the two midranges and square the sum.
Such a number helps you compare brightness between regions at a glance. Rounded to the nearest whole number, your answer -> 154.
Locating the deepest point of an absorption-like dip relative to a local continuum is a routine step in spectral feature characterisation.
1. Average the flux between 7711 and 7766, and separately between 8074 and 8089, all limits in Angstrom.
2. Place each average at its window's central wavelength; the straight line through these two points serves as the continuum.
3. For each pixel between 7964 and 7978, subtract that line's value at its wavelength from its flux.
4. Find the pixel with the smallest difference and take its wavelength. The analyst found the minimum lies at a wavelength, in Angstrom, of 7977.35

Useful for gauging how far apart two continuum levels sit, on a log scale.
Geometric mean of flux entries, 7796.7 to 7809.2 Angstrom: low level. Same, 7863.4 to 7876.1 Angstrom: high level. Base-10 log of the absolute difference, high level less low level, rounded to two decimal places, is -1.42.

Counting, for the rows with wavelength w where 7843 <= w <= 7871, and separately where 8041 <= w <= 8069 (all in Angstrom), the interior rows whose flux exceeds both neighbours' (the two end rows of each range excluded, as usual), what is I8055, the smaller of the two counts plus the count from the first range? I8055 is 6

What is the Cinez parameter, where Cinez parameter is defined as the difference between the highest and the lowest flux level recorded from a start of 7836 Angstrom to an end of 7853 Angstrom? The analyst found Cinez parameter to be 1.79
